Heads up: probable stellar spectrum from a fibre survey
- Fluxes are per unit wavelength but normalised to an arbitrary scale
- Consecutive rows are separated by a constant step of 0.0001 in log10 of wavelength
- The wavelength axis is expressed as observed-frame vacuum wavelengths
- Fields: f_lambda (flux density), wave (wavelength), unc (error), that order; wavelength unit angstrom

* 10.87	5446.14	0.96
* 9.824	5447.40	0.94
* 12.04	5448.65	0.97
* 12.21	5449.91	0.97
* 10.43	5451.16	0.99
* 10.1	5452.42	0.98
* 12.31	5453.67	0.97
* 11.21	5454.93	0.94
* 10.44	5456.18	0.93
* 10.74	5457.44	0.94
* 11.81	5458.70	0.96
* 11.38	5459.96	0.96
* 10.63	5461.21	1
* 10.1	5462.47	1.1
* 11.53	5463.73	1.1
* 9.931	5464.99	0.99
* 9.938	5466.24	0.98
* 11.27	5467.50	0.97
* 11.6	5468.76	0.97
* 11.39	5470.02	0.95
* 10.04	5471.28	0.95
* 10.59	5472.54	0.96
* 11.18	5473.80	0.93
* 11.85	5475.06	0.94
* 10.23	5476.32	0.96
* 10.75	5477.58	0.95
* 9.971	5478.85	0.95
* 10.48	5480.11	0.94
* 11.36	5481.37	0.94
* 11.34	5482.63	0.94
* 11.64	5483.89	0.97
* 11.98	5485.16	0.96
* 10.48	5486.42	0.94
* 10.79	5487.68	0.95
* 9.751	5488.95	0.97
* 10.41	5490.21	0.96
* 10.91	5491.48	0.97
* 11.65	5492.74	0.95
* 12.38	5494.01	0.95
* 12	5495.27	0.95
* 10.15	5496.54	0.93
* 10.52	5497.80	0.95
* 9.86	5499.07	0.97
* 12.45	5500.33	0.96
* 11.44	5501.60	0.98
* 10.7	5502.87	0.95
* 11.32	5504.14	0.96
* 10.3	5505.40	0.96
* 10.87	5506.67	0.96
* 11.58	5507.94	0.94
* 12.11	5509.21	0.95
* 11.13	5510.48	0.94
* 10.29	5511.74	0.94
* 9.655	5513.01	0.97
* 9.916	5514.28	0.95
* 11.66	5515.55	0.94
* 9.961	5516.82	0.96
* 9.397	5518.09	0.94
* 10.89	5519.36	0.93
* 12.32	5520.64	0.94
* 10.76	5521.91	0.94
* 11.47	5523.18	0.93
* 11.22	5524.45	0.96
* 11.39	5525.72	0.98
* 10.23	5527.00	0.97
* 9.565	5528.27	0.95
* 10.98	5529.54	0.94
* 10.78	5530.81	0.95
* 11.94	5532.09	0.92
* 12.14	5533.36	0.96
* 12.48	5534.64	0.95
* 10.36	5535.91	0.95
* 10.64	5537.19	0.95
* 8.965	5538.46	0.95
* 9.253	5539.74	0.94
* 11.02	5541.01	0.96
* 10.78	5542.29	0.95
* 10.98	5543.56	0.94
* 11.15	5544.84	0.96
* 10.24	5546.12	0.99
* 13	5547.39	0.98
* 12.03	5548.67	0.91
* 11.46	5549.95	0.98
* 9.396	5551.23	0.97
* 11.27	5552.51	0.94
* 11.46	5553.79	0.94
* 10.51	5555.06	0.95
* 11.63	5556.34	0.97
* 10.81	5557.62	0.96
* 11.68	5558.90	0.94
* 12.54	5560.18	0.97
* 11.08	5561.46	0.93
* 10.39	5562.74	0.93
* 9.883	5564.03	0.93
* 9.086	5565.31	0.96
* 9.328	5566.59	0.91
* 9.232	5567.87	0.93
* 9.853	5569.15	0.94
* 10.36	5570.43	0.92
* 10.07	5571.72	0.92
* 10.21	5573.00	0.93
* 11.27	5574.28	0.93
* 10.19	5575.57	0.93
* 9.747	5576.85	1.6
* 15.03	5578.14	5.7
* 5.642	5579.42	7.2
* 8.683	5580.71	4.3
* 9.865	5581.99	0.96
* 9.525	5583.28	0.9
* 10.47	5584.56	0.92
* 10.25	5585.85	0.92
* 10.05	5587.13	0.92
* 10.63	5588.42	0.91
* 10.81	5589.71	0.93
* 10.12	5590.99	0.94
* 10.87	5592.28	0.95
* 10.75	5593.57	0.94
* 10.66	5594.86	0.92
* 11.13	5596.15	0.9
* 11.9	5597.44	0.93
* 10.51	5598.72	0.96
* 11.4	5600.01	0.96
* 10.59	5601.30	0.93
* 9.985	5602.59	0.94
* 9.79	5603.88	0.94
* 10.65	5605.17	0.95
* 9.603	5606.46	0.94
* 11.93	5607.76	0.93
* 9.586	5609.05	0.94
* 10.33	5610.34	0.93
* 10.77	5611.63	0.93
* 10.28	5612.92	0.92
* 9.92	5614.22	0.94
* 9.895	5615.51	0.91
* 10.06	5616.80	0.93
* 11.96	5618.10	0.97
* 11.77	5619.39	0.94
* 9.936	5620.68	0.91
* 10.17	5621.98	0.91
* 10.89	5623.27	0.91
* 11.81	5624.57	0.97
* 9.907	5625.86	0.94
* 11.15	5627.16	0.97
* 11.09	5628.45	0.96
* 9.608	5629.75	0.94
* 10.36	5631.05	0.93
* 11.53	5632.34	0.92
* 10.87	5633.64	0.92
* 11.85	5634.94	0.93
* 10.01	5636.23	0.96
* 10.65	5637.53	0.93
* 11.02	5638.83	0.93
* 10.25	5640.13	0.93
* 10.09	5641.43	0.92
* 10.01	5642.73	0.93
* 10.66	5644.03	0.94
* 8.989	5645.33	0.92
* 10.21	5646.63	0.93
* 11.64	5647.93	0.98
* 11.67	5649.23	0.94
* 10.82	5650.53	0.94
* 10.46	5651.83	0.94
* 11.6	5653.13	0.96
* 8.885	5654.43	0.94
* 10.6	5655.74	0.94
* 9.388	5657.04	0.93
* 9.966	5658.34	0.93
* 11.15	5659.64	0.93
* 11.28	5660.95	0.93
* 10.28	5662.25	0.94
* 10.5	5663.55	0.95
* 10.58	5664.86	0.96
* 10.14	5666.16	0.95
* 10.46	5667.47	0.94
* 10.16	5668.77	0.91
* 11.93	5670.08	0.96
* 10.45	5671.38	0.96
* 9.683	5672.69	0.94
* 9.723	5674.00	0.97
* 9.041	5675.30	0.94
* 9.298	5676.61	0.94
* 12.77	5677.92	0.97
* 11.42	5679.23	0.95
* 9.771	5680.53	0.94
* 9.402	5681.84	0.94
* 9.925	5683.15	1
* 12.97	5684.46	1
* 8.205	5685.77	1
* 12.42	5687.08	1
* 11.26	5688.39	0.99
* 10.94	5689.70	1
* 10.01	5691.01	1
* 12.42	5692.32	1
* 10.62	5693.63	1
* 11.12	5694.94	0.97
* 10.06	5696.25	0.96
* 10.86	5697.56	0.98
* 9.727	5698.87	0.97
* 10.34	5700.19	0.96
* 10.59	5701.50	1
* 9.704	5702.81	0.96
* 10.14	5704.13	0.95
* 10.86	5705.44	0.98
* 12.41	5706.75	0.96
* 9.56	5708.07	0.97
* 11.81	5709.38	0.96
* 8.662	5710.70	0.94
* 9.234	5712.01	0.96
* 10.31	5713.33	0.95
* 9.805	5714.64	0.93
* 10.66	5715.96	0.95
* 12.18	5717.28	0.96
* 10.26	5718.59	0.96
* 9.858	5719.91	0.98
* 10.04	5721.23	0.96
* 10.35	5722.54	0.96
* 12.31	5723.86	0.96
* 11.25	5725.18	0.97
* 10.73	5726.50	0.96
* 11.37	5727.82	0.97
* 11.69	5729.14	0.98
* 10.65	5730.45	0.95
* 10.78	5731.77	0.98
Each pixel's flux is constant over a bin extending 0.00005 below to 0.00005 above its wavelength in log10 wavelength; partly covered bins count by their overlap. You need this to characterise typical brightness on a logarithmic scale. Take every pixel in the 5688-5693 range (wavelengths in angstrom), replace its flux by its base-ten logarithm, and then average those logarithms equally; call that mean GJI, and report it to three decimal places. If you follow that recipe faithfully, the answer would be 1.046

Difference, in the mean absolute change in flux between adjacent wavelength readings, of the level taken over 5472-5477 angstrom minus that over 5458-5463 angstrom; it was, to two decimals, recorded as 0.39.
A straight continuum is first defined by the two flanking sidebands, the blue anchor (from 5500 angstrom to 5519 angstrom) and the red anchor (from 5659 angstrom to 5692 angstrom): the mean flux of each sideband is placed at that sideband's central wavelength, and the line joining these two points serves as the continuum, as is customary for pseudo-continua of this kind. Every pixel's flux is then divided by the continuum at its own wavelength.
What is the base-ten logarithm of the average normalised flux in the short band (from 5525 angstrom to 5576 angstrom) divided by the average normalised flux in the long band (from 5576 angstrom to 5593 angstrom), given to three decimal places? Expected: 0.023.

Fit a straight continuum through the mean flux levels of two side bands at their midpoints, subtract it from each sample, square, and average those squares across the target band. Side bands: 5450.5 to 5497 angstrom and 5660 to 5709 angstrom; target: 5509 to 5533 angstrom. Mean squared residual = 0.74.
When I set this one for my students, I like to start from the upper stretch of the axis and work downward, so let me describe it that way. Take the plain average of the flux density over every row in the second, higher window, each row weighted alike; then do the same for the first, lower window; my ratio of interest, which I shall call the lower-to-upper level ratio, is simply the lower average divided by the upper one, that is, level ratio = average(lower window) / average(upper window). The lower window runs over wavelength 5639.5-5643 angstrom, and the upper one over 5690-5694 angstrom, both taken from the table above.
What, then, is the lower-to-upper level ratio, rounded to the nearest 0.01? 0.92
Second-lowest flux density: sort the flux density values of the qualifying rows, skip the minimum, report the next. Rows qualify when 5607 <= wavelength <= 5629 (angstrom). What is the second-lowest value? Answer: 9.895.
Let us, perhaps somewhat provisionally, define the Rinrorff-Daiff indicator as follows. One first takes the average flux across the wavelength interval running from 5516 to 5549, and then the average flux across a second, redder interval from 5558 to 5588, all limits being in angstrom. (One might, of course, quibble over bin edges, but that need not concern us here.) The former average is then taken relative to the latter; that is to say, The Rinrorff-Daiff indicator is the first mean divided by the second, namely 1.07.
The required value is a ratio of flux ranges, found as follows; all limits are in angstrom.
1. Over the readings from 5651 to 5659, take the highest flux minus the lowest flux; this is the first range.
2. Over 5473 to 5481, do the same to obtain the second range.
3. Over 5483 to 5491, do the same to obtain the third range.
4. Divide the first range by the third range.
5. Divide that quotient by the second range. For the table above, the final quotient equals 0.65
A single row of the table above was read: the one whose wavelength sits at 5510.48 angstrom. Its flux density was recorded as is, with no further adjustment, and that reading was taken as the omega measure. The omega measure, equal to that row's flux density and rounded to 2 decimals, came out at 11.13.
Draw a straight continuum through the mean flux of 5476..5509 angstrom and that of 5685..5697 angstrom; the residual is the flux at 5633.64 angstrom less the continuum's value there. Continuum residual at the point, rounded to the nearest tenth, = 0.0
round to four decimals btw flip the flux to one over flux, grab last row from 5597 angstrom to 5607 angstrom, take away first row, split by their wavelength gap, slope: 0.0022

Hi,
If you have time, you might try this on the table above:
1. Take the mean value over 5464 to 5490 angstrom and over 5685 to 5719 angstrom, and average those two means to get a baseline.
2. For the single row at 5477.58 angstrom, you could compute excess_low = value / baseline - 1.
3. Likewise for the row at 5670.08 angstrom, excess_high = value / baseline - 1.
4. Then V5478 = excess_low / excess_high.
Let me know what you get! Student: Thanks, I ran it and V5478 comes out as 0.05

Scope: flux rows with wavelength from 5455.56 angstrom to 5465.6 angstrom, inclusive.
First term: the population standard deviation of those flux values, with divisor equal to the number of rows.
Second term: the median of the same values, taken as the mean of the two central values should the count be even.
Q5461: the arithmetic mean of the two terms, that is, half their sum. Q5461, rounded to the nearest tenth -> 5.7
